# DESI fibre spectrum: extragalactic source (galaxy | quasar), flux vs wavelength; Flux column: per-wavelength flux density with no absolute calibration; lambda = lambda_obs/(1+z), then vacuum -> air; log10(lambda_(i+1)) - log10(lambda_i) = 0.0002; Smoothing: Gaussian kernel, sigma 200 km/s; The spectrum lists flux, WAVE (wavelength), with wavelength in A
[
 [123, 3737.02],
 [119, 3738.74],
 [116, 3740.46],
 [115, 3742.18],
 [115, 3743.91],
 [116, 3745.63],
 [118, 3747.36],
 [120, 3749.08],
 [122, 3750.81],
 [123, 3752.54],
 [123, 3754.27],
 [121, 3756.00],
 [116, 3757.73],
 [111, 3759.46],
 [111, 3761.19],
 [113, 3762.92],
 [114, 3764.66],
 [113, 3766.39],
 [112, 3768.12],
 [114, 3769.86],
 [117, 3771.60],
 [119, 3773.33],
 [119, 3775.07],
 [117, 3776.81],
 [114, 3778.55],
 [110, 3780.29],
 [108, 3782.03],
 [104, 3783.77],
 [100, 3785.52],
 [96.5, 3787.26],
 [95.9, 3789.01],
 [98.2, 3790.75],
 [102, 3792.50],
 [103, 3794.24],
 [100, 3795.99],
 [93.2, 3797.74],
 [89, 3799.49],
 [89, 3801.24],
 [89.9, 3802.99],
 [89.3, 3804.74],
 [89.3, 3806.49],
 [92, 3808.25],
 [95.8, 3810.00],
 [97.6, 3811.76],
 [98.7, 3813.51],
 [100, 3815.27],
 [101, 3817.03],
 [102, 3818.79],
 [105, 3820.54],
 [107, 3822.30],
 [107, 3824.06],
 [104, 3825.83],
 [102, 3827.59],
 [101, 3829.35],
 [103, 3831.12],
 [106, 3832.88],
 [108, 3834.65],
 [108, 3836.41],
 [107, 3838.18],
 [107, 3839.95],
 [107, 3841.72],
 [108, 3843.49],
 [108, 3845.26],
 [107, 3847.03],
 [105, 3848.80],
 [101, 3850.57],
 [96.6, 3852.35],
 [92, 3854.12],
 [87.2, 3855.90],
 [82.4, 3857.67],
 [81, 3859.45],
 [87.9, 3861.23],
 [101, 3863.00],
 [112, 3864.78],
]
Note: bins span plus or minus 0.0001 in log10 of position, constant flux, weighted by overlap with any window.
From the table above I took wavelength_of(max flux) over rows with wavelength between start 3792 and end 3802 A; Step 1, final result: 3794.24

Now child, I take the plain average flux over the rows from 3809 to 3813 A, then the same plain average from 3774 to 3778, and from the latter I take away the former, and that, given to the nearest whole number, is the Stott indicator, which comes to 21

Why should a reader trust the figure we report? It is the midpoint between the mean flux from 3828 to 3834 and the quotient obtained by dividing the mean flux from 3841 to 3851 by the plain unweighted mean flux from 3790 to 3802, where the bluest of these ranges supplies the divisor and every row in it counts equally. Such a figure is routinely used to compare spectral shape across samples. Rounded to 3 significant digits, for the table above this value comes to 52.2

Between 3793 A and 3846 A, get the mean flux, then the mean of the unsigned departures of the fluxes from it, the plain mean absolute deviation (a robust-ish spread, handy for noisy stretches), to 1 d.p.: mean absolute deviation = 5.6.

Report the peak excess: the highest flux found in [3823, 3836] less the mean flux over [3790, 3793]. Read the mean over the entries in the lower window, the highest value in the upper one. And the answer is 8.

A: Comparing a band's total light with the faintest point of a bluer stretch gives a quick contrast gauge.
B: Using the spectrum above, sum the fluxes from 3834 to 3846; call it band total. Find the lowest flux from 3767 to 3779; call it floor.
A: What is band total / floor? 6.7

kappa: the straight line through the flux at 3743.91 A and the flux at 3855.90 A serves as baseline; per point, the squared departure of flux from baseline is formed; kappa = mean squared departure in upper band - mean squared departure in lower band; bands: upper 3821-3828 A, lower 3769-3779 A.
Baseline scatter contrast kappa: 16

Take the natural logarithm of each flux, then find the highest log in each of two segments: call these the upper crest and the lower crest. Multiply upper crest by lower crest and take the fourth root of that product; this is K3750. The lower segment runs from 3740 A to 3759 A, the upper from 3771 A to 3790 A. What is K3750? 2.19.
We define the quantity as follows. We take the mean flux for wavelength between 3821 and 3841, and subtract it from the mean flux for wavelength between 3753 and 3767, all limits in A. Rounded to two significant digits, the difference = 10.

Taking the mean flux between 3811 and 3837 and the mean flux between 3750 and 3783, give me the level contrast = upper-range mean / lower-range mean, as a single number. 0.894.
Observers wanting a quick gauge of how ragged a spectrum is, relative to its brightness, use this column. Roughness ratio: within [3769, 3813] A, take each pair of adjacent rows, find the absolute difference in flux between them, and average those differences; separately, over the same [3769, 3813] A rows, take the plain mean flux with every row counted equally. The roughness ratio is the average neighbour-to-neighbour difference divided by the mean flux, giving 0.024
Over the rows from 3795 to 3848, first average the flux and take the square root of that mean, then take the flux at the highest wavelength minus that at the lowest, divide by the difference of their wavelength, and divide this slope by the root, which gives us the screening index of 0.01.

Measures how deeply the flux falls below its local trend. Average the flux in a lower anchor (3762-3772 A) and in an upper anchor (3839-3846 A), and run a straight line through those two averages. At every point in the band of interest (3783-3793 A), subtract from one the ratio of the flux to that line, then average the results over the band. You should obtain 0.113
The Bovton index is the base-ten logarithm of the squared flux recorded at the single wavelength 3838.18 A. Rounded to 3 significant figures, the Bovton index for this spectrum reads 4.06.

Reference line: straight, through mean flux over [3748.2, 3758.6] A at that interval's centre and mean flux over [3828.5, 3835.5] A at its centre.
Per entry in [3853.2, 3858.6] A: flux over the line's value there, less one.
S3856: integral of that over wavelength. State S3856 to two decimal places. -0.66 A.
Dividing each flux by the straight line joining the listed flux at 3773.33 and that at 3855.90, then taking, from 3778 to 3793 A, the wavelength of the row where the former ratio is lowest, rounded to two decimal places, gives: 3789.01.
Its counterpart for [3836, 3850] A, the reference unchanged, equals 3838.18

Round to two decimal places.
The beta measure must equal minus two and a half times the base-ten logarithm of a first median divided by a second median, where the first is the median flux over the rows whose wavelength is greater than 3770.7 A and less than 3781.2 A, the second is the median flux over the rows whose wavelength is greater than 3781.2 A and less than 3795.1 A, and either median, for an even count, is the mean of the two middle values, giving -0.16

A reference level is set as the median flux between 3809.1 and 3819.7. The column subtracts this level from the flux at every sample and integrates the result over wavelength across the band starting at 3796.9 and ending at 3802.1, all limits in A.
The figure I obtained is -47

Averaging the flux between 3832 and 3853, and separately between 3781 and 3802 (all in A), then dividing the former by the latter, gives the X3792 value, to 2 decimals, 1.08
